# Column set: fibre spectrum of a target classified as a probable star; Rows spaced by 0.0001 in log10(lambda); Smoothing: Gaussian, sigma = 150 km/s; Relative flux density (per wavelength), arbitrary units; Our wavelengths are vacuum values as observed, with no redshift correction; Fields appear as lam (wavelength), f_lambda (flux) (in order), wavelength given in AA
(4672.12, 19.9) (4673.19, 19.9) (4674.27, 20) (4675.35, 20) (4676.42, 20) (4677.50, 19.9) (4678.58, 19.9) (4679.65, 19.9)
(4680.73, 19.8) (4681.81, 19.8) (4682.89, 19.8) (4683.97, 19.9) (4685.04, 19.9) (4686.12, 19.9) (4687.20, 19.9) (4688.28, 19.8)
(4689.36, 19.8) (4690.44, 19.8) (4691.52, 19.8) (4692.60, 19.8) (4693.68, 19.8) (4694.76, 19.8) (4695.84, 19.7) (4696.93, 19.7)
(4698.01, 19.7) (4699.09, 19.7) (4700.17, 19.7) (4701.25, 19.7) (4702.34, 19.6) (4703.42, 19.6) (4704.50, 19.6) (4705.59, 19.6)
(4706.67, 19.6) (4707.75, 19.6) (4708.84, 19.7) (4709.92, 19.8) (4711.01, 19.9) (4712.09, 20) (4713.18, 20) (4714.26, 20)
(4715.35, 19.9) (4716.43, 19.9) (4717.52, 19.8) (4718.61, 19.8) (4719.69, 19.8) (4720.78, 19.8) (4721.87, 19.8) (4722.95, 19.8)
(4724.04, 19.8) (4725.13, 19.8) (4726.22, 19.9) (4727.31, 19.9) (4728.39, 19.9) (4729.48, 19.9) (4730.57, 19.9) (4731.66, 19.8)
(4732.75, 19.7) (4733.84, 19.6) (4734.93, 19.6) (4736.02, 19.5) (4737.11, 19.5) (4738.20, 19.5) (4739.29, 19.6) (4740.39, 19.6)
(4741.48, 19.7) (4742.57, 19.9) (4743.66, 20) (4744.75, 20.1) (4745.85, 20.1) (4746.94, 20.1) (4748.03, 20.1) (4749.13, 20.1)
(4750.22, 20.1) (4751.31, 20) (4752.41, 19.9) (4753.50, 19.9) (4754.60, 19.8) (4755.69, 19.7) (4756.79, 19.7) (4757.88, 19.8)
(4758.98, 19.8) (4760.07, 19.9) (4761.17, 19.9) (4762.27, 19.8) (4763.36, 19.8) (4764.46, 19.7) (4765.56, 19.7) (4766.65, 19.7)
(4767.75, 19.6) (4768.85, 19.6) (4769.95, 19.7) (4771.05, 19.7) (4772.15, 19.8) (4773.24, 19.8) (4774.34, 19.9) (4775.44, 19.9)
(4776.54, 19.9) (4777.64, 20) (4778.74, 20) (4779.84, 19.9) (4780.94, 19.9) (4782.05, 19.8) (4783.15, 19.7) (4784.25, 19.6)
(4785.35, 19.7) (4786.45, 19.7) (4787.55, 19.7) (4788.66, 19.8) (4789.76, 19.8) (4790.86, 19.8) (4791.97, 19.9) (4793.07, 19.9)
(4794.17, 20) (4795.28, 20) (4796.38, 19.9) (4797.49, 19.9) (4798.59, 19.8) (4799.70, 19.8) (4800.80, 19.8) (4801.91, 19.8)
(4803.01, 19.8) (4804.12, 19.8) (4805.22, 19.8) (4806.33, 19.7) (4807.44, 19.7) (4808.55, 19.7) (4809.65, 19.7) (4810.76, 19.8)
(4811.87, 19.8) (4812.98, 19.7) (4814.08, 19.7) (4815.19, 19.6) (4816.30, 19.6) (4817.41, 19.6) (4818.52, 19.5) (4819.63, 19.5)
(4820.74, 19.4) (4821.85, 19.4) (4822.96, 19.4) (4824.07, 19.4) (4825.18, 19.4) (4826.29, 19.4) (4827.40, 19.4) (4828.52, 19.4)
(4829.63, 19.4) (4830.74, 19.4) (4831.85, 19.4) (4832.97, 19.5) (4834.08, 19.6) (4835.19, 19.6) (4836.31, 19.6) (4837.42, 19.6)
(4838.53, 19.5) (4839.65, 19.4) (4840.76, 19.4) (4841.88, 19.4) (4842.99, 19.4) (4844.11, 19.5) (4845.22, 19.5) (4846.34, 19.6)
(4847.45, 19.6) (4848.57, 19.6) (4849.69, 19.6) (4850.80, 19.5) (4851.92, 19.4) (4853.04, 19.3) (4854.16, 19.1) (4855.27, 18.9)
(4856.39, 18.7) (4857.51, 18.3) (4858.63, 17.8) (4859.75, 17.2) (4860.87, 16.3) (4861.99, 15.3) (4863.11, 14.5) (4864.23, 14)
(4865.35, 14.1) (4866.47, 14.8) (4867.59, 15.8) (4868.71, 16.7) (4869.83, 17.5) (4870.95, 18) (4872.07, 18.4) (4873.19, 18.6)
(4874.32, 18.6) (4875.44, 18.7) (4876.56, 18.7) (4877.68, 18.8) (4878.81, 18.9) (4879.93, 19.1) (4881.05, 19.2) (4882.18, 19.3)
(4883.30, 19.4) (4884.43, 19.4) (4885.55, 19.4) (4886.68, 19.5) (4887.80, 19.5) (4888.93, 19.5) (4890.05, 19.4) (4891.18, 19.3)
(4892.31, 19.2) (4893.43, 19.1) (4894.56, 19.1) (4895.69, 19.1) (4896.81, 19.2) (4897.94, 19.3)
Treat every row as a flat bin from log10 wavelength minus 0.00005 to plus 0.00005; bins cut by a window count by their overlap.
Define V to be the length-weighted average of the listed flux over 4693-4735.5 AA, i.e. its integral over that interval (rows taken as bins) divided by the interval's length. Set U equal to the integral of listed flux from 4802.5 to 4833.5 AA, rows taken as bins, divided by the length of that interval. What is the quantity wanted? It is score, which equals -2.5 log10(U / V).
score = 0.01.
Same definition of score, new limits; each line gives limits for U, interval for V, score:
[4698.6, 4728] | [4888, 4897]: -0.03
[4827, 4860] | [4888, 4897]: 0.00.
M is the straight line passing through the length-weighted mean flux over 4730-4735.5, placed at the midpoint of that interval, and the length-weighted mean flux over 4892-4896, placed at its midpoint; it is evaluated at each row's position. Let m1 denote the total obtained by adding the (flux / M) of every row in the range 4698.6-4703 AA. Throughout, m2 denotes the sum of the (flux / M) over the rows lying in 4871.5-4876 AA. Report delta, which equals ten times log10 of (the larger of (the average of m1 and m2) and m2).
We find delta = 5.93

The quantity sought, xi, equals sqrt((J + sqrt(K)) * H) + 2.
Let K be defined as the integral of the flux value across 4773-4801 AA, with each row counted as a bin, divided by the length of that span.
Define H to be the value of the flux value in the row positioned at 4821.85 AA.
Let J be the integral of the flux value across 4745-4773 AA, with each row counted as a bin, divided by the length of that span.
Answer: 23.71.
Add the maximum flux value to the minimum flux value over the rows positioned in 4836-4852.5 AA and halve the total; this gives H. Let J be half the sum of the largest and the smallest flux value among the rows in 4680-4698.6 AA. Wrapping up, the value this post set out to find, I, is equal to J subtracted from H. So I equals -0.30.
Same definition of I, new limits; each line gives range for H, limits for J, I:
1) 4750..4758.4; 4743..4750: -0.15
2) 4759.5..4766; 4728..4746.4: 0.00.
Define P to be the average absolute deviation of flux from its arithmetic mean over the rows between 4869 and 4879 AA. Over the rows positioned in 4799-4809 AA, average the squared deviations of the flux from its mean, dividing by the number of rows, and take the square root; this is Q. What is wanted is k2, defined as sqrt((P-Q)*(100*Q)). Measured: 1.2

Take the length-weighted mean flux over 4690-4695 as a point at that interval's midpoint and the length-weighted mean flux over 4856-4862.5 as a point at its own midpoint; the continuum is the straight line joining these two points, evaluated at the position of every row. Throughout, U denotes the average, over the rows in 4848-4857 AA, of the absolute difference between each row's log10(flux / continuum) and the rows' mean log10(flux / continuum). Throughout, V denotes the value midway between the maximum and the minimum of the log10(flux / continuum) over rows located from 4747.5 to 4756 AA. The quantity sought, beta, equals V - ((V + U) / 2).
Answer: 0.0088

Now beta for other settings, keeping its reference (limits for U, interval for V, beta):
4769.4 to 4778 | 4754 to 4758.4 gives 0.0092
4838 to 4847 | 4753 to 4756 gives 0.0097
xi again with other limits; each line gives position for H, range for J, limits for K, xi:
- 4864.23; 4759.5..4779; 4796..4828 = 20.42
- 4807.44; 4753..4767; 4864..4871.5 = 23.64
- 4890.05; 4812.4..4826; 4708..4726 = 23.57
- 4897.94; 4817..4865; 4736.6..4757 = 23.22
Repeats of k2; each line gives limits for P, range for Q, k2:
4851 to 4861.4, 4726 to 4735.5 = 3.0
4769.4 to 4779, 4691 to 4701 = 0.5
